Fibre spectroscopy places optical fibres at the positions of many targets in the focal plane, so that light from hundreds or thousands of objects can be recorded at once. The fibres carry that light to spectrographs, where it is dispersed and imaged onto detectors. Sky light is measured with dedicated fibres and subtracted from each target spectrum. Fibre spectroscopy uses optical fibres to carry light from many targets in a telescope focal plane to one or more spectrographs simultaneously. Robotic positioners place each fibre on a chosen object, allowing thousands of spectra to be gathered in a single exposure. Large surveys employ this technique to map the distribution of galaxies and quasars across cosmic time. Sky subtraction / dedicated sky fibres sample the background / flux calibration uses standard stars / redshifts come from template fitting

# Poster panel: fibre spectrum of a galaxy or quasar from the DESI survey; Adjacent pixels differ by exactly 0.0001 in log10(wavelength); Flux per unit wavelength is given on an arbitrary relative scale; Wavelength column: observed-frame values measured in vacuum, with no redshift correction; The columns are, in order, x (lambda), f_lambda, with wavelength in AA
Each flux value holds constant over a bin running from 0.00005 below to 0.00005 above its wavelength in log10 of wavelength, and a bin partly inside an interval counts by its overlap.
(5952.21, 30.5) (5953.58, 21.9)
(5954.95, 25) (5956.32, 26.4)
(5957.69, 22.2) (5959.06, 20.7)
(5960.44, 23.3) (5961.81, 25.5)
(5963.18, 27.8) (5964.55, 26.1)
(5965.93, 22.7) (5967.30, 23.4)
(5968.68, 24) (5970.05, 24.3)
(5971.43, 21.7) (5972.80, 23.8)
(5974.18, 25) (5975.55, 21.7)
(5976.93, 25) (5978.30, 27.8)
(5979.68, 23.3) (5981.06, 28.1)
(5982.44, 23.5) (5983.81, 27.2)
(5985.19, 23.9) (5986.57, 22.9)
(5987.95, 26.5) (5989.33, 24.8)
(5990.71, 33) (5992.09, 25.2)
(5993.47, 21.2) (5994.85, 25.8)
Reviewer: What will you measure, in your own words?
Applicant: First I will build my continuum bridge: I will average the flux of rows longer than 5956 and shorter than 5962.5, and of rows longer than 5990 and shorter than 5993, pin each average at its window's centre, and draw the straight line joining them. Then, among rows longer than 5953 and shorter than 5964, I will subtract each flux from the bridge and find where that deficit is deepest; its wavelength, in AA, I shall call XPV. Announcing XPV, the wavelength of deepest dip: 5959.06 AA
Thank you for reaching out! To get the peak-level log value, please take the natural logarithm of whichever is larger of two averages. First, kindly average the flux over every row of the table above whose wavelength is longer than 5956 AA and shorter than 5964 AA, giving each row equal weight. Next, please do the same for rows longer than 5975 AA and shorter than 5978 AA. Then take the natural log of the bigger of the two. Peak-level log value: 3.19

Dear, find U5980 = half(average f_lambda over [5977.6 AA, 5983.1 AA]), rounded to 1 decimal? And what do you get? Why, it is 12.8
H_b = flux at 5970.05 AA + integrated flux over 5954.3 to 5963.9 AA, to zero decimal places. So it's 259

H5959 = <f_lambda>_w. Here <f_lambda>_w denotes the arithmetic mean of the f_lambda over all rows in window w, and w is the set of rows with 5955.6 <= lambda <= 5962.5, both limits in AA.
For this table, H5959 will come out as 23.6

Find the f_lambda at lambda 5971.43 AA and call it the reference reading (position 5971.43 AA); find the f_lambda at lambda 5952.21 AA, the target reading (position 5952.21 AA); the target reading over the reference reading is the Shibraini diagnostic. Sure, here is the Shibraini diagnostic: 1.41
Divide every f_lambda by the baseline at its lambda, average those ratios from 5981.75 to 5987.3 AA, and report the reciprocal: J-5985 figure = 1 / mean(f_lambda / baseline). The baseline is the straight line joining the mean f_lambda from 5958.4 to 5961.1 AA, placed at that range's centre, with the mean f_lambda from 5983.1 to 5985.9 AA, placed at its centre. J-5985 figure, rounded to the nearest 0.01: 1.05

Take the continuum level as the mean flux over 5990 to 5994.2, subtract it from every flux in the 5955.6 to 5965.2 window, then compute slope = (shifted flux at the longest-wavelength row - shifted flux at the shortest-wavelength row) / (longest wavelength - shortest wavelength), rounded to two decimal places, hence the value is -0.04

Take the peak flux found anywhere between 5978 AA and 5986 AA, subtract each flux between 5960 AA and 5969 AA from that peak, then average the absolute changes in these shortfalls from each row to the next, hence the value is 1.8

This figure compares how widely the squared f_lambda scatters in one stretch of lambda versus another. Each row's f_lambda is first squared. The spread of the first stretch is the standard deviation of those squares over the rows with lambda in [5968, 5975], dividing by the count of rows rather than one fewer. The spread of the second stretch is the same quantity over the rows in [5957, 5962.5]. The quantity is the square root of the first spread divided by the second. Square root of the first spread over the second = 0.80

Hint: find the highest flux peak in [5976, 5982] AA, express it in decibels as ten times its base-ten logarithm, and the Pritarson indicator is 14.5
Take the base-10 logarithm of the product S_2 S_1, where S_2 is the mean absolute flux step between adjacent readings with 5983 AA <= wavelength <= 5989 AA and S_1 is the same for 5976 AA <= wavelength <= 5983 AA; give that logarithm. 1.0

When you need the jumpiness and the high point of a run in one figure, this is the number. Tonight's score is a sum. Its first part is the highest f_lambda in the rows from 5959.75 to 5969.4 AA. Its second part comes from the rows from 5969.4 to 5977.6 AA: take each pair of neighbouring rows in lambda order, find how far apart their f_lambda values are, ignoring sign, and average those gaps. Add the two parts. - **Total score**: 30.3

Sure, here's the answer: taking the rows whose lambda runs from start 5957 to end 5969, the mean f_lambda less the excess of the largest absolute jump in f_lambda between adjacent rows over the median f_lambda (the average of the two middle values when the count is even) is 44.0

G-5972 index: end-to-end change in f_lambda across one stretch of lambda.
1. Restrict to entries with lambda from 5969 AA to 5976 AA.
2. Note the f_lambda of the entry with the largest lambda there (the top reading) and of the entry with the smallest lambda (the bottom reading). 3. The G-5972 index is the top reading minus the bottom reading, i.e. -2.6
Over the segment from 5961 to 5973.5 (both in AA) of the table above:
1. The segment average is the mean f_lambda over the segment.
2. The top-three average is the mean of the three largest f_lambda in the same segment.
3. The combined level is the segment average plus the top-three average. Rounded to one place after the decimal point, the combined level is 50.8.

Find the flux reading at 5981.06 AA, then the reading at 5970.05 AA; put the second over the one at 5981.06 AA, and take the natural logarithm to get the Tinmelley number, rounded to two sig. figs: -0.15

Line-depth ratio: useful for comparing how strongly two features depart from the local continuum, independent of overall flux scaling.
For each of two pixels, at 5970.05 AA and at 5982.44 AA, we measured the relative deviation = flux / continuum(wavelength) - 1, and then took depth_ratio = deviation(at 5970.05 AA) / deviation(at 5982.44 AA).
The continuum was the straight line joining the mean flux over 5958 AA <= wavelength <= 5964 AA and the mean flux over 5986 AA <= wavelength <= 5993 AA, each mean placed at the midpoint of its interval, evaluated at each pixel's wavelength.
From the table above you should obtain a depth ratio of 0.3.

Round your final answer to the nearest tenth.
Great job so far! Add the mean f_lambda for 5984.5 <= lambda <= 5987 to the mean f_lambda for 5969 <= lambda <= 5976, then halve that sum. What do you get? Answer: 23.4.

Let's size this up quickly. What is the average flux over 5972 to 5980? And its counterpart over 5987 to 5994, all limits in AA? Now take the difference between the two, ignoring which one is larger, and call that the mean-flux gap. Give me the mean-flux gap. 1.7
